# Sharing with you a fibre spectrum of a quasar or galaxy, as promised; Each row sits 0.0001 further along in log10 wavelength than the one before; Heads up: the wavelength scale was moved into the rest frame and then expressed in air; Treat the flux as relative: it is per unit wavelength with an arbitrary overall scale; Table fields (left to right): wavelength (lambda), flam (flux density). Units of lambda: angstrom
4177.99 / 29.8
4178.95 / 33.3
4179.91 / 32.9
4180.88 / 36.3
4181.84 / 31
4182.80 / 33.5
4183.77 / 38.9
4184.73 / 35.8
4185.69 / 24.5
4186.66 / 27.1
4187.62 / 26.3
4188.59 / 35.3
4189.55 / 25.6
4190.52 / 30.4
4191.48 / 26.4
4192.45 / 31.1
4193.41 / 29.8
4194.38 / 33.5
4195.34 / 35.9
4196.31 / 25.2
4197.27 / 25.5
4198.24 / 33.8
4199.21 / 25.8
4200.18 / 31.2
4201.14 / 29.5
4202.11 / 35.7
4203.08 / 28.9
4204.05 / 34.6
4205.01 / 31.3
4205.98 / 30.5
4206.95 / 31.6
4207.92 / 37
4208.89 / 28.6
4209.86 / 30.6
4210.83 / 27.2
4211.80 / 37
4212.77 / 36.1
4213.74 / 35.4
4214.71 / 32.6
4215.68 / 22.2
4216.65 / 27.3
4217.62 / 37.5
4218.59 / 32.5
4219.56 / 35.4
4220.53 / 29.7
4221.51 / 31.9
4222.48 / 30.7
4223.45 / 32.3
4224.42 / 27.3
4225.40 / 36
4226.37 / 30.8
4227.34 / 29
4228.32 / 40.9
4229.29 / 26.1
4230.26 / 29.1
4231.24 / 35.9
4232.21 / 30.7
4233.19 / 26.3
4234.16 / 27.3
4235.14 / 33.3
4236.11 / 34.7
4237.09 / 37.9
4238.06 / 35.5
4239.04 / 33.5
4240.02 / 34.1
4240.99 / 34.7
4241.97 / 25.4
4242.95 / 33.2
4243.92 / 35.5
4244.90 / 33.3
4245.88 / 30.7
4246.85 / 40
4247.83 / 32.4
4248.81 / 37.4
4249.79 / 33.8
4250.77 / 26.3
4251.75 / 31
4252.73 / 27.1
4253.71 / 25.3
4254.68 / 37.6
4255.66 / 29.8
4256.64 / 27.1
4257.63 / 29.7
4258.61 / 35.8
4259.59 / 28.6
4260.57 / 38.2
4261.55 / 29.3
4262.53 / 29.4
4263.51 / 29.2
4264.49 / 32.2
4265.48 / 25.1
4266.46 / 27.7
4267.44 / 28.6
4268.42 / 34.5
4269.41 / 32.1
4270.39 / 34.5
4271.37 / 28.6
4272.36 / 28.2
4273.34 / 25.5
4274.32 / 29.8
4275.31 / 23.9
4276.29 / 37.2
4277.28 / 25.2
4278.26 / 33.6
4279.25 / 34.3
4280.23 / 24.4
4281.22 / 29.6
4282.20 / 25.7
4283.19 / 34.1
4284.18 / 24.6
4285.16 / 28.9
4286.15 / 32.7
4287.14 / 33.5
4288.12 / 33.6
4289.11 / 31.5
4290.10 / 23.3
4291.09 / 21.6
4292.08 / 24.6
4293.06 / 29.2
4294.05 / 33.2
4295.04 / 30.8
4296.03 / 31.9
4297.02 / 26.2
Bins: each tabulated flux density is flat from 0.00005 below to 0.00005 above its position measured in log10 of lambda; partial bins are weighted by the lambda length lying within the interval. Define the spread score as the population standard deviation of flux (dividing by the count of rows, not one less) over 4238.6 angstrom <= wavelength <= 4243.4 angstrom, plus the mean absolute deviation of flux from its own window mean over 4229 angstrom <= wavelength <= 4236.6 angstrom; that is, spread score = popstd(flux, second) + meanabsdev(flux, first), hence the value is 6.7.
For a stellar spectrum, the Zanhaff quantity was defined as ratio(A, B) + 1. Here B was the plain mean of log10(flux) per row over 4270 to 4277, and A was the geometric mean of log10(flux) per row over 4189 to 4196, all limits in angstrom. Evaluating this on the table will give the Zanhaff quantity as 2.01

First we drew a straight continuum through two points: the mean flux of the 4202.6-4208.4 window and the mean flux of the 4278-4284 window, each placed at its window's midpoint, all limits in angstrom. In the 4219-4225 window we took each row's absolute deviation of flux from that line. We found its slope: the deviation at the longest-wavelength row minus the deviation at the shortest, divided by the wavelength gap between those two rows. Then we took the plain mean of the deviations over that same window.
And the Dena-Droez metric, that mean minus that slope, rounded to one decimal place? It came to 1.8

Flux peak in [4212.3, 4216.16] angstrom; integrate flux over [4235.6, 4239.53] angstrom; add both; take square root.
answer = 13.2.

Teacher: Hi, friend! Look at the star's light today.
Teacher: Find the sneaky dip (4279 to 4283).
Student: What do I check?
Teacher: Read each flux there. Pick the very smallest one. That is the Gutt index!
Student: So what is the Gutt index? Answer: 24.4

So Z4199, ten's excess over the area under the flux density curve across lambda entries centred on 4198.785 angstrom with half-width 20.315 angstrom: -1262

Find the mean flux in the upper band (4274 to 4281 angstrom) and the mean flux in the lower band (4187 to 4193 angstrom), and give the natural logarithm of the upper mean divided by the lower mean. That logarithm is 0.020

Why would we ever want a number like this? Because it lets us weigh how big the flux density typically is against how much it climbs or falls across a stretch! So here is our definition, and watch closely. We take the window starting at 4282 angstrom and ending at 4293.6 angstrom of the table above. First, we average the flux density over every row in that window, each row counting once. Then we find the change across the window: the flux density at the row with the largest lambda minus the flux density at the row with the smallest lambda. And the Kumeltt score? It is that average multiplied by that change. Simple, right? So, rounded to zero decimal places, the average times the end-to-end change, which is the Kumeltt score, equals 100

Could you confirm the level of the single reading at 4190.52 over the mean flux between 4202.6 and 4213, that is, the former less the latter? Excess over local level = -2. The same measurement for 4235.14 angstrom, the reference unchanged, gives 1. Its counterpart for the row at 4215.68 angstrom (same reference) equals -10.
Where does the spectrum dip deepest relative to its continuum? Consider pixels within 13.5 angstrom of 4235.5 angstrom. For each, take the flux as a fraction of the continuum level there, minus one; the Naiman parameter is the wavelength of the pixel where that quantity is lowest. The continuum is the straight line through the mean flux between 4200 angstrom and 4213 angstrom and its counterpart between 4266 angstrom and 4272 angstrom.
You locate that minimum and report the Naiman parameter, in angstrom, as 4241.97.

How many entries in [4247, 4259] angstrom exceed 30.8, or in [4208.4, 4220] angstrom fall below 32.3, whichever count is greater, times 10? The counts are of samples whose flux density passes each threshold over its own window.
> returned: 60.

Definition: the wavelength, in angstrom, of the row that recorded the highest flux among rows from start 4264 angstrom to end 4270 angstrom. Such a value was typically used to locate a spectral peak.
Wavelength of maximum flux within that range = 4268.42 angstrom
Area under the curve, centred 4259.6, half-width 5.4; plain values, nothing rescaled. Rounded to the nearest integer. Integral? 340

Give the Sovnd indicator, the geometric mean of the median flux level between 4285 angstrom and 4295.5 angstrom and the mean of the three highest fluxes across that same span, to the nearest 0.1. 32.1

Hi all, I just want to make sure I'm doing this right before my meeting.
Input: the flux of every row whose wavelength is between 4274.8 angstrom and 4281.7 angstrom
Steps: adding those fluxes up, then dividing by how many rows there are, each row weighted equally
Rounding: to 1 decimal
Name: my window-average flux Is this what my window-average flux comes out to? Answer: 29.7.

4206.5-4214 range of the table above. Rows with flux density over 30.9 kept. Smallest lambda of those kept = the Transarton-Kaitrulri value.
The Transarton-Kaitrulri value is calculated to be 4206.95 angstrom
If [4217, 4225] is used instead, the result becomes 4217.62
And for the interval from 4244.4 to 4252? 4244.90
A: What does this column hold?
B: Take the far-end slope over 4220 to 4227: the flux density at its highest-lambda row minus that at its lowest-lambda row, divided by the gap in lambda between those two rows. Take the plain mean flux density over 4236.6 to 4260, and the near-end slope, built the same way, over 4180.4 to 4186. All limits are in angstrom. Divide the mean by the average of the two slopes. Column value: -29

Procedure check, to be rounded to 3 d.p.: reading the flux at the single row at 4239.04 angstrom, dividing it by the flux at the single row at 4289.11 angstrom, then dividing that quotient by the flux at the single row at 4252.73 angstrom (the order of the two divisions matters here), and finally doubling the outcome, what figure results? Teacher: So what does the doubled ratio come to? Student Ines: 0.078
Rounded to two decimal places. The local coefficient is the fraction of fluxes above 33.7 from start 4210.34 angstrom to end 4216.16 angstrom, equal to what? 0.50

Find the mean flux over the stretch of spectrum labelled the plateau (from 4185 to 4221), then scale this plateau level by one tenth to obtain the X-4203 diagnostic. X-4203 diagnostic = 3.08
